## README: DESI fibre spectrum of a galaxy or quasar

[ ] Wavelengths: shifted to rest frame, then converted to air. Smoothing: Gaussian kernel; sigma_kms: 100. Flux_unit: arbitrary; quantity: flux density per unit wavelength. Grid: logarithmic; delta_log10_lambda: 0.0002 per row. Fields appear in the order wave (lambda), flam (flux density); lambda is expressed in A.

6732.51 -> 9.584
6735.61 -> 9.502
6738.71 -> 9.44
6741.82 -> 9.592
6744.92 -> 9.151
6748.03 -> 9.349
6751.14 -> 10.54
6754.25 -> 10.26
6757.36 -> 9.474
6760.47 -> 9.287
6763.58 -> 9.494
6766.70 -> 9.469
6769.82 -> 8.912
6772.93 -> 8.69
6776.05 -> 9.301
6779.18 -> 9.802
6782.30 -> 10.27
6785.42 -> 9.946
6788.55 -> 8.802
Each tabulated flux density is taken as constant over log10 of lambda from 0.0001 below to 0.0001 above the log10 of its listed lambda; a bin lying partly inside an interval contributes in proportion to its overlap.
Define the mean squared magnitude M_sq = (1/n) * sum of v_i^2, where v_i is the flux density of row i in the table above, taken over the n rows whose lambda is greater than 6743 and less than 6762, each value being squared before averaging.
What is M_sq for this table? 94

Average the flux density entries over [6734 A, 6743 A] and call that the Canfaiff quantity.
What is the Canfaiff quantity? 9.5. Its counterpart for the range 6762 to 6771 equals 9.3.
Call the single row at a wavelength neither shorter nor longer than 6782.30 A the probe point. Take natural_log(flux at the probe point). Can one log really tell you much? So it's 2.33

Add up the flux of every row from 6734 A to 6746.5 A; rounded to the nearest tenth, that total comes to 37.7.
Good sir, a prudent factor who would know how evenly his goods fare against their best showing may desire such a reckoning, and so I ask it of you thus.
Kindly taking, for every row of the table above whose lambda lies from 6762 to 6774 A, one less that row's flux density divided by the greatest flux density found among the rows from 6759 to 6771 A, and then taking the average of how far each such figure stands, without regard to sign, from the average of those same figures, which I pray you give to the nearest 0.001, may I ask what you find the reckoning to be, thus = 0.036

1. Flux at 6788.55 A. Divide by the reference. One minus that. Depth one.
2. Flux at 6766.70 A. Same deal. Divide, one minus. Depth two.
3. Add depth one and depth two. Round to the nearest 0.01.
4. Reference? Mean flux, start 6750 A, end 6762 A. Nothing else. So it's 0.15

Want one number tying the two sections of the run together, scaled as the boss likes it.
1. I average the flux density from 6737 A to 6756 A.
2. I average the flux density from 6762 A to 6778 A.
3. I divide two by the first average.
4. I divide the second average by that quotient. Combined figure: 44.6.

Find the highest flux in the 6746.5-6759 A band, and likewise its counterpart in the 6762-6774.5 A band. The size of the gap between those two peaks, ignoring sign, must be 1.0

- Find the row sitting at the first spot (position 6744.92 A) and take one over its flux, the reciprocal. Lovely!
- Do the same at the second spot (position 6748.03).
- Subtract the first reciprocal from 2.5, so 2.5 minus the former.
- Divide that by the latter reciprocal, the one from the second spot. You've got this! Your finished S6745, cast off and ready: 22.4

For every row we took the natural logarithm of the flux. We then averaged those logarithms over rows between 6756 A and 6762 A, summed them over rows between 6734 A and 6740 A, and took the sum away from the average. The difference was -2.26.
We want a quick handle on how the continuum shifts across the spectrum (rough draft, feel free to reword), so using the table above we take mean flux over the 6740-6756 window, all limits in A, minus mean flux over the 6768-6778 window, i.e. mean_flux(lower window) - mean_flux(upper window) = 0.8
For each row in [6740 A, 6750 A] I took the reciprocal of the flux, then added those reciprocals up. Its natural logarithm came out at -1.138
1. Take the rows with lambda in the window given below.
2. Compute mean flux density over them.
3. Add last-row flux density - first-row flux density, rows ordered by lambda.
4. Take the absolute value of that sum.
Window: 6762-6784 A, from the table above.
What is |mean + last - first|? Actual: 10.2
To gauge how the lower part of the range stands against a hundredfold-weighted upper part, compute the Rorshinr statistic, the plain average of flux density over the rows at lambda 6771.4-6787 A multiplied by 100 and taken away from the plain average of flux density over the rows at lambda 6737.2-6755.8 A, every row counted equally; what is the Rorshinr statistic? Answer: -950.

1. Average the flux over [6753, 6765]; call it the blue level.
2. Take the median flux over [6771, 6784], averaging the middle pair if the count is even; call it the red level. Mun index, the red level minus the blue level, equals -0.1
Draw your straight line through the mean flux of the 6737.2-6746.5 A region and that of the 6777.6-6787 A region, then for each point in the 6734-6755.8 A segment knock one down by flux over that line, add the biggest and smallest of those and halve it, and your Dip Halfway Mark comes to -0.04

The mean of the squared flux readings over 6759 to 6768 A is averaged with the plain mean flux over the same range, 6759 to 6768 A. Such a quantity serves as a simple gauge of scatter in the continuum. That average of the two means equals 49.0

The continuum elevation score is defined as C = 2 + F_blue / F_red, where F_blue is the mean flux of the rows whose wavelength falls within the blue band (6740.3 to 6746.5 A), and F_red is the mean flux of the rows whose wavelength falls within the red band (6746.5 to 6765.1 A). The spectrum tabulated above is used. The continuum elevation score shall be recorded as 2.963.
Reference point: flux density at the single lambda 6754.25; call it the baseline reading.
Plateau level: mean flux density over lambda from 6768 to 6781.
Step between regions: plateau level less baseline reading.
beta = -1.1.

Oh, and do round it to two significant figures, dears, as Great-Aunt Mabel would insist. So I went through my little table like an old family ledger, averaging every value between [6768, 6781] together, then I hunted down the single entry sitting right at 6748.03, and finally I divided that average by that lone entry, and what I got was 0.98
